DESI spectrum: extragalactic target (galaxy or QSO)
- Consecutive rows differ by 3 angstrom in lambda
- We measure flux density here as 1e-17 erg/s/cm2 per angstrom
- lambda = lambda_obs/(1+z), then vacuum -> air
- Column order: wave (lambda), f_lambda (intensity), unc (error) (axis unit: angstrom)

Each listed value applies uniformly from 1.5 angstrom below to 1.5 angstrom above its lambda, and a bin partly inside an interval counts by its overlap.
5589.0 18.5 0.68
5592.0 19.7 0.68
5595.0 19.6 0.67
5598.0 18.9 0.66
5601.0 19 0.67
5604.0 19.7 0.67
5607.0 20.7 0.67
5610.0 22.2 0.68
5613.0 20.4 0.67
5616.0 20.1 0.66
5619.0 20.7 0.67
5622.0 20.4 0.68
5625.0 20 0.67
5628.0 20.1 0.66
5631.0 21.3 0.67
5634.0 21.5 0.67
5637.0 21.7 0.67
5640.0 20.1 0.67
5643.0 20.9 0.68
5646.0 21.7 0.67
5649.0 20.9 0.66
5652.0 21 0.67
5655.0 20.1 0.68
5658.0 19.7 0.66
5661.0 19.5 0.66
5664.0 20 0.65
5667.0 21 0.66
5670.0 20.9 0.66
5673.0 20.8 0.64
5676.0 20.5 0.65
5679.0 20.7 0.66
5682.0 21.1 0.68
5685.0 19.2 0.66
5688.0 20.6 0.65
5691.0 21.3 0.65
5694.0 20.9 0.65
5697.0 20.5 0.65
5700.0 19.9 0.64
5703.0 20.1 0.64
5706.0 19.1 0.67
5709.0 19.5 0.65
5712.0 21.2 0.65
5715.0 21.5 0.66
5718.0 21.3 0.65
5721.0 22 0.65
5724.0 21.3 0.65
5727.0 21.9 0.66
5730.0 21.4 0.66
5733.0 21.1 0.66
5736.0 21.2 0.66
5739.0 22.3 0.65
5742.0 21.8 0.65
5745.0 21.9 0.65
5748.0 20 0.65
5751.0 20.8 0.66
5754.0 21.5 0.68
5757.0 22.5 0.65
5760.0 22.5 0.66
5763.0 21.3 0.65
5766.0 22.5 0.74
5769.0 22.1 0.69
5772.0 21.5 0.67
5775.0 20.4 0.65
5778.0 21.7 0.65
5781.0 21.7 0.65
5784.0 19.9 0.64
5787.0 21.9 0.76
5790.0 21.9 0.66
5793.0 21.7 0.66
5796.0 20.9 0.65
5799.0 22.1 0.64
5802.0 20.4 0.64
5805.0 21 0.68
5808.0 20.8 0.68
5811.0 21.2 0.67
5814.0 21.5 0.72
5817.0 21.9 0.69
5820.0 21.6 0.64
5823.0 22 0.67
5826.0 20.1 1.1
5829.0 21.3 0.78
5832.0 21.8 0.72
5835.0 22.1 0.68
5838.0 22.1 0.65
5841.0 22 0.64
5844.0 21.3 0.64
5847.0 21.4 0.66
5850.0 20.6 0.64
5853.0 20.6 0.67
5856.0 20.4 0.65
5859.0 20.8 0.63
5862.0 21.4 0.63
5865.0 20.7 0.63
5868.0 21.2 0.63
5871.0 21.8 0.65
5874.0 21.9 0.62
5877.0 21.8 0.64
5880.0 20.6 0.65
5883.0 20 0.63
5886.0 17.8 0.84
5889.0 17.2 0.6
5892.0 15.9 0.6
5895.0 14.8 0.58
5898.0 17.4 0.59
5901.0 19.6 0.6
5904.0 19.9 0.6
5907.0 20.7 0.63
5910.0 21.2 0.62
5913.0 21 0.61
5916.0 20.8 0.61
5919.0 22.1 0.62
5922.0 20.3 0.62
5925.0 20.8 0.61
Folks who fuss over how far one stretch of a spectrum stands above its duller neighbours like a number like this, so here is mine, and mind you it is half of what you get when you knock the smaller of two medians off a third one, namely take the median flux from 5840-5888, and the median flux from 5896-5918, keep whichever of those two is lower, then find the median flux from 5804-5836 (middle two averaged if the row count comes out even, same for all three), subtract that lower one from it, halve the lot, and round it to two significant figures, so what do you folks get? 0.40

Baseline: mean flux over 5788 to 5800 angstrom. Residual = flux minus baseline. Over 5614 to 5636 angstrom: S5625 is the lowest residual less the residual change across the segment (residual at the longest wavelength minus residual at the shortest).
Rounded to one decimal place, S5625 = -3.0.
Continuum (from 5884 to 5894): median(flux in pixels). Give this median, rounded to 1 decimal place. 17.2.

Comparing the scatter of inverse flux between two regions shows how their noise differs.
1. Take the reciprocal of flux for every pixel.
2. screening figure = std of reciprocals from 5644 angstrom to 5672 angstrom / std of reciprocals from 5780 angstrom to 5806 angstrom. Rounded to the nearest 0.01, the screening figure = 1.01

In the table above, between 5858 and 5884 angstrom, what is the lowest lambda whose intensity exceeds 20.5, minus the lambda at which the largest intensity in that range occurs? -15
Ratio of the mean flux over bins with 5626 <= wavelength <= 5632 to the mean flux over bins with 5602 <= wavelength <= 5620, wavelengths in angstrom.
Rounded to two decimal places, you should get 1.00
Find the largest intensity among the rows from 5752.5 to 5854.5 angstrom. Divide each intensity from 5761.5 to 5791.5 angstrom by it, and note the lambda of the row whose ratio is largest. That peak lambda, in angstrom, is 5766.0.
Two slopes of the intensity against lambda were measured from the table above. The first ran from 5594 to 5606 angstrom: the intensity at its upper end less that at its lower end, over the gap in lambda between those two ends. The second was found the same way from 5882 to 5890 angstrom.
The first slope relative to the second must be 0.0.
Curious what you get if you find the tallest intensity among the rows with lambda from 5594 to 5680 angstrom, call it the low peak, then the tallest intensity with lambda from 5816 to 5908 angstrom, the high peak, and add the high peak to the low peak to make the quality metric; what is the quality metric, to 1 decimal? 44.3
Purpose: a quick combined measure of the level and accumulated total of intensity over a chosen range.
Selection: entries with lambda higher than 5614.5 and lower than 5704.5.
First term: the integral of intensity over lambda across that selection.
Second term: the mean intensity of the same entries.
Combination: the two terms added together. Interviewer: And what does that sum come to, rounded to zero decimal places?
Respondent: 1872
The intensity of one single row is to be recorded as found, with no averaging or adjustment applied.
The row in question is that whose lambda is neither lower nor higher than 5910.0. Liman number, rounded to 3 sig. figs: 21.2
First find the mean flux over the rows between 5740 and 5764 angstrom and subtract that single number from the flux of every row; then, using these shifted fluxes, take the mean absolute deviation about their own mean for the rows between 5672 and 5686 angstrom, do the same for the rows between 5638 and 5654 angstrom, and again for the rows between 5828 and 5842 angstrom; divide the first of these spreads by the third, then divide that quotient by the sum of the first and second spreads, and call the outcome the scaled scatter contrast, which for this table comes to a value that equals 2.40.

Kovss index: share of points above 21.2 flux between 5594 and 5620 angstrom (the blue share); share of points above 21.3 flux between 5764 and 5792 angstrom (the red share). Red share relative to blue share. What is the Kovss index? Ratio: 7.0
